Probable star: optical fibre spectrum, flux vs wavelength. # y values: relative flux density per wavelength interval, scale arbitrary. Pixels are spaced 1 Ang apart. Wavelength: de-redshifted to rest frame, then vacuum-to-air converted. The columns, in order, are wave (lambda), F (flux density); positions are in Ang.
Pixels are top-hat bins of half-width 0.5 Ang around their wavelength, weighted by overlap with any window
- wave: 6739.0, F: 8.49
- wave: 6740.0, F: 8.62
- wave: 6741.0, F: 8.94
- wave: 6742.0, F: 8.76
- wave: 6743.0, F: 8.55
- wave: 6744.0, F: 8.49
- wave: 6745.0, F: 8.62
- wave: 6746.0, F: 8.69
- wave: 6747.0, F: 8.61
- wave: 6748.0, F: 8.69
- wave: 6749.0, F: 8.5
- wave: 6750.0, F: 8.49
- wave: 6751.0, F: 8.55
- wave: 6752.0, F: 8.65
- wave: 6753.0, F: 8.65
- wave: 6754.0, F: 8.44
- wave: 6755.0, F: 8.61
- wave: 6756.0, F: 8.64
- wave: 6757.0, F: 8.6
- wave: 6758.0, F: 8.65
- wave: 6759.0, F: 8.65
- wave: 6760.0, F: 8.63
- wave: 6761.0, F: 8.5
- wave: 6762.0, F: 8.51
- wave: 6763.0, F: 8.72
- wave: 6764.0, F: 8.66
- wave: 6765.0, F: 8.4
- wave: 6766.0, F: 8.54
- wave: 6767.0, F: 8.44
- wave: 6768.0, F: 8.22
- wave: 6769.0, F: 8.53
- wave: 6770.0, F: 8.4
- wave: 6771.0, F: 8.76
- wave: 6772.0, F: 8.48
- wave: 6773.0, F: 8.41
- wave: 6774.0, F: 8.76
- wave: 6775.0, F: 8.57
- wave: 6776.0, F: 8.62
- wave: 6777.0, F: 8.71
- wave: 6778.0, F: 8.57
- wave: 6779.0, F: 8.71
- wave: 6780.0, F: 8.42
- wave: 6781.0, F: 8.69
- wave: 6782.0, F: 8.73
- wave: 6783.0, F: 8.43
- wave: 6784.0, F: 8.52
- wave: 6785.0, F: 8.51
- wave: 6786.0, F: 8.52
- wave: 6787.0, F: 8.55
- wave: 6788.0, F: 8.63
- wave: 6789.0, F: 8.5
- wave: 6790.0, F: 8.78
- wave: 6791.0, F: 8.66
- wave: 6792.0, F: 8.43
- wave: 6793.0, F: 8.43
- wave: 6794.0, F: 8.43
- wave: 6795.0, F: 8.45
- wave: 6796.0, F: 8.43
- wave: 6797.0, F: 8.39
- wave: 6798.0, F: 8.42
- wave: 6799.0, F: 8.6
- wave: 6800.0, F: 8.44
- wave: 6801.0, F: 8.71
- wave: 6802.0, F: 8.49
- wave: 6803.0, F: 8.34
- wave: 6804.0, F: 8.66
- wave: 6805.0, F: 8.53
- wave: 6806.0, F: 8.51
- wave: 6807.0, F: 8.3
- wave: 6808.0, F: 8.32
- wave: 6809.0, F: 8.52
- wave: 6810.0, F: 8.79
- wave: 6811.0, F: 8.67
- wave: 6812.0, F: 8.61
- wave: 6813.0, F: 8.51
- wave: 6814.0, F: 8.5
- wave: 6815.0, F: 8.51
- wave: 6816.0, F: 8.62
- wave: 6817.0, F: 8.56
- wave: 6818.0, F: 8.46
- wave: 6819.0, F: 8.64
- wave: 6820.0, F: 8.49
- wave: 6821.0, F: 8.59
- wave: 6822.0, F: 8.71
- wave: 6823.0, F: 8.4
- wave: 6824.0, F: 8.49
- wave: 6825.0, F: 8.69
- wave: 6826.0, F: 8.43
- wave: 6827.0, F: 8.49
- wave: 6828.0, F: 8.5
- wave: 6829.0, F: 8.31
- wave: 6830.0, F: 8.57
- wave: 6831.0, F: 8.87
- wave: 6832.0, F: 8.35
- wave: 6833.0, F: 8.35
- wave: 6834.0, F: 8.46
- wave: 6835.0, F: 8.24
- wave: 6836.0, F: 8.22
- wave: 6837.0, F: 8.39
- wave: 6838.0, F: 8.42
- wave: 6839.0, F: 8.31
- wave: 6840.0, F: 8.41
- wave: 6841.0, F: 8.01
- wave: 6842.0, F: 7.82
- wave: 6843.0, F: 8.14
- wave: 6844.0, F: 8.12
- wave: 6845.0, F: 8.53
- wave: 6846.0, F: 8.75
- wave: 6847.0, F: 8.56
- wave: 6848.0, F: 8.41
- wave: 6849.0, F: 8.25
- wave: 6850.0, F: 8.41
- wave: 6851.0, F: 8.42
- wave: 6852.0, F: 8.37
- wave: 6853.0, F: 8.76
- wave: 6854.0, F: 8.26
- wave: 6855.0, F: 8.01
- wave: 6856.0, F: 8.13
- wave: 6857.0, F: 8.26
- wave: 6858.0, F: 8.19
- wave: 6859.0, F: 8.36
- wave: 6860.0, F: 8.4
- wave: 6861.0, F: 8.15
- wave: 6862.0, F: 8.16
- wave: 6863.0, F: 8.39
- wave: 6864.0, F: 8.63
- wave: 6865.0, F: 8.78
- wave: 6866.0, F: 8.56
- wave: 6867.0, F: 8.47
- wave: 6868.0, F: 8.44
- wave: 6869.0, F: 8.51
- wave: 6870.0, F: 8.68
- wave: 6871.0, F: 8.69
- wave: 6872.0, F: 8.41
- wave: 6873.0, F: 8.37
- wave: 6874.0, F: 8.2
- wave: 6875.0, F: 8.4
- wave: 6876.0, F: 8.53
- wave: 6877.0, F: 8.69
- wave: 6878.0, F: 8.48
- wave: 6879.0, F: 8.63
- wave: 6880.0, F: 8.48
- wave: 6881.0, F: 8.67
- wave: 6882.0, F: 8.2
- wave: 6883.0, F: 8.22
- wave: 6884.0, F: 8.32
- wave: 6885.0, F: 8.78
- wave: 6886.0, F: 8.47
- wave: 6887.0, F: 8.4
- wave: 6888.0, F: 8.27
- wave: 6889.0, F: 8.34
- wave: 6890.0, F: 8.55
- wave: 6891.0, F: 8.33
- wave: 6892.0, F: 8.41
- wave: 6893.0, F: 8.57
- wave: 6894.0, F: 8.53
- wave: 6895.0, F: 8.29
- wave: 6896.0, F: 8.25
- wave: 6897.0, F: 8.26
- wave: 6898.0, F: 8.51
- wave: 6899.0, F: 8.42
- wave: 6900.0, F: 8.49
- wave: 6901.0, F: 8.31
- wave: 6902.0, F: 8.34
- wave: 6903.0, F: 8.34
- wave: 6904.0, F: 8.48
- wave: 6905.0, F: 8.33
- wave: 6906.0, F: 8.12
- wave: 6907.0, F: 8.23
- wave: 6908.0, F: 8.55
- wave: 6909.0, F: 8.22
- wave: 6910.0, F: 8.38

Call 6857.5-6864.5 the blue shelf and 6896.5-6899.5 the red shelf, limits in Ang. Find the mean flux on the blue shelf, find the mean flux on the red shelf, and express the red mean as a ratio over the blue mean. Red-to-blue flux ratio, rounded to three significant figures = 1.01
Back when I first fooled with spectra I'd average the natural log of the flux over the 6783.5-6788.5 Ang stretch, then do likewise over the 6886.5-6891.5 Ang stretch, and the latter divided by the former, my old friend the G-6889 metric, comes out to 0.99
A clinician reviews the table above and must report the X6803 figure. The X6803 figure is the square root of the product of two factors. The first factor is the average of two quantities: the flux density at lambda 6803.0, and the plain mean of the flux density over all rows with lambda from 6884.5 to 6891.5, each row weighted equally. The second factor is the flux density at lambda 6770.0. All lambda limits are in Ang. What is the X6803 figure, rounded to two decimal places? 8.40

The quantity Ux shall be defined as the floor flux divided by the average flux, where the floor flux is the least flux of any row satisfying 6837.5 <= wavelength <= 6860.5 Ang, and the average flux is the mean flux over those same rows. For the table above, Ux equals 0.940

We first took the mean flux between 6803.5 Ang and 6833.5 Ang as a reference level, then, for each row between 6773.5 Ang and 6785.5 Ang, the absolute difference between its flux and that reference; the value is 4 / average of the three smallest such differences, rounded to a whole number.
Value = 167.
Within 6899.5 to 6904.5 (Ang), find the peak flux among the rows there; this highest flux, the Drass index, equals 8.49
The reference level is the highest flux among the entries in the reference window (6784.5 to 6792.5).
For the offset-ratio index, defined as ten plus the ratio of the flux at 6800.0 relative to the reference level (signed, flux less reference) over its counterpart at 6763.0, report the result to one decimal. 15.7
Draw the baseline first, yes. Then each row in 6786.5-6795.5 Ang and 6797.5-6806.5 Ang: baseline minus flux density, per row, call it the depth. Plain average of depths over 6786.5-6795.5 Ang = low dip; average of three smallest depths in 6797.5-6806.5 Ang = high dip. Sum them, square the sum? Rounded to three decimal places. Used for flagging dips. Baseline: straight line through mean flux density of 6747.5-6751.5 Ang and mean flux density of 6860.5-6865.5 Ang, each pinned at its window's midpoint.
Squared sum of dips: 0.037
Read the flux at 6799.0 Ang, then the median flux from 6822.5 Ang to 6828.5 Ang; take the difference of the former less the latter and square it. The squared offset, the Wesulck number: 0.012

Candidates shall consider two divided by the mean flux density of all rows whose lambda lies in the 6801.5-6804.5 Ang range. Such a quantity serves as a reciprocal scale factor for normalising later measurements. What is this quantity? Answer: 0.235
